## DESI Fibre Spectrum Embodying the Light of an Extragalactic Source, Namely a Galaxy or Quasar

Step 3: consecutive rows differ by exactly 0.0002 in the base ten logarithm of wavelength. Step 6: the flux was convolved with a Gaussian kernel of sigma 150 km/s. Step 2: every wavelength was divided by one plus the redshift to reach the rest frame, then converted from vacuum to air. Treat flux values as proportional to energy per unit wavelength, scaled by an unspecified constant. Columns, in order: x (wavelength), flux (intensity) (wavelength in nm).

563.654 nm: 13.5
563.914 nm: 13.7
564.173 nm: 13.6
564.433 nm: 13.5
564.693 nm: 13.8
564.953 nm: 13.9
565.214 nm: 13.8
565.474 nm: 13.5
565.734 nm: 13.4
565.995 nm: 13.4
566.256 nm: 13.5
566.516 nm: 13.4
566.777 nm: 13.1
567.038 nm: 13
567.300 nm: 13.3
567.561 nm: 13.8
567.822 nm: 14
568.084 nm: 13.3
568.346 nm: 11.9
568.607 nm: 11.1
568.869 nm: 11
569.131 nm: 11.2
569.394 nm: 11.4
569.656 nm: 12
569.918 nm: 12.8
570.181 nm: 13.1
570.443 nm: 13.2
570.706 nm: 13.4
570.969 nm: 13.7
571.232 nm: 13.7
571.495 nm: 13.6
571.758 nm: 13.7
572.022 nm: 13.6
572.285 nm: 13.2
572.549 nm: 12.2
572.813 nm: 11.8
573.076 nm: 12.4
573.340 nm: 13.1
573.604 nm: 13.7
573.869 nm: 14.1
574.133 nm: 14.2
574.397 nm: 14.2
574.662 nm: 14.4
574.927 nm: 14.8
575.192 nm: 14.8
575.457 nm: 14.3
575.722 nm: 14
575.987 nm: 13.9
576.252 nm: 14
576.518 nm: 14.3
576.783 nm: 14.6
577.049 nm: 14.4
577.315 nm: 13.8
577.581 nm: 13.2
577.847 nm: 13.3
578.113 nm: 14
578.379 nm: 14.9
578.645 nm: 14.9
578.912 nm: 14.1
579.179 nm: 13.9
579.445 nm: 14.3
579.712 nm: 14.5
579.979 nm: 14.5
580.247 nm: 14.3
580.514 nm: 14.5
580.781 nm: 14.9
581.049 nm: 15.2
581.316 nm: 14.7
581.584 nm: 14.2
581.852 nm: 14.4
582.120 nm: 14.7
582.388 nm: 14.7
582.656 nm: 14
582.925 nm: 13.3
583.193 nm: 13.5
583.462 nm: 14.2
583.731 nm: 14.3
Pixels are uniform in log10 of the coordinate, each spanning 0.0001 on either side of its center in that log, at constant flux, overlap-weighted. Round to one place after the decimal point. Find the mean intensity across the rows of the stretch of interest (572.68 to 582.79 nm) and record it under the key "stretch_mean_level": 14.2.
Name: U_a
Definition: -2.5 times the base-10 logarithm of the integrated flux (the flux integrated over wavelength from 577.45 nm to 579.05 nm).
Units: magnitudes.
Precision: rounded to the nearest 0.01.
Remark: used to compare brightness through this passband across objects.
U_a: -3.38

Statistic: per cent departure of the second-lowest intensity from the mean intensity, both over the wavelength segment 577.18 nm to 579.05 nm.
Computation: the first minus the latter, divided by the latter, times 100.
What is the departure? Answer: -5.19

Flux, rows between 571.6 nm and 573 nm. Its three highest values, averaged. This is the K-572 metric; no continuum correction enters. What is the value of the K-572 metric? 13.5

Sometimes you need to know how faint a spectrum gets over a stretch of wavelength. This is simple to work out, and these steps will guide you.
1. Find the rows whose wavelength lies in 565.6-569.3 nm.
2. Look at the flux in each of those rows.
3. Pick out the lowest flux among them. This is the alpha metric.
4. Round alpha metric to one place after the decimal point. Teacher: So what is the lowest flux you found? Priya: 11.0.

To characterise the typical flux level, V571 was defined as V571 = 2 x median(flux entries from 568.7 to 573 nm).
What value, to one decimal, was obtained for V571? 26.3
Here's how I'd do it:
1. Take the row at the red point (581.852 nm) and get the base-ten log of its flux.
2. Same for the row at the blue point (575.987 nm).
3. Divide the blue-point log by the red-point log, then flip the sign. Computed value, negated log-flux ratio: -0.987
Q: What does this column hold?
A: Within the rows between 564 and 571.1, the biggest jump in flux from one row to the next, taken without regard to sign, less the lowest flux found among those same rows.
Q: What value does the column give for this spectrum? -9.6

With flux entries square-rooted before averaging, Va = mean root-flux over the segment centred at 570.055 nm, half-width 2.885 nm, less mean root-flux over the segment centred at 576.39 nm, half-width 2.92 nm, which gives -0.19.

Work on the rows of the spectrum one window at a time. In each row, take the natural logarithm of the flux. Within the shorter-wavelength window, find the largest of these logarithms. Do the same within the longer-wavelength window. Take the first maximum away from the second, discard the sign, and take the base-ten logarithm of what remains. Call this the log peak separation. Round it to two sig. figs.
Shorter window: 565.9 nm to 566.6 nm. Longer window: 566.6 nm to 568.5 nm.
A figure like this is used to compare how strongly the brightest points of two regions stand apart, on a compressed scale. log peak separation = -1.4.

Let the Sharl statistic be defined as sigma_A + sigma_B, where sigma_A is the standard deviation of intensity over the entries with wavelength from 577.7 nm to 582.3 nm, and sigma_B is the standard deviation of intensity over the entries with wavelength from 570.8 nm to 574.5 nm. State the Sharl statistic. 1.2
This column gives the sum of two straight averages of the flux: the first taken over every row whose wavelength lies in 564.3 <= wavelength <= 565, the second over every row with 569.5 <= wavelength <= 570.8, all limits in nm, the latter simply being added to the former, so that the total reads 26.6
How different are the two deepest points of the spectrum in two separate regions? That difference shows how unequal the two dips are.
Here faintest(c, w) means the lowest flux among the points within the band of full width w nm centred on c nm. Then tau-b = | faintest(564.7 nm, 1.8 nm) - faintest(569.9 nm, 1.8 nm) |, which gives 2.3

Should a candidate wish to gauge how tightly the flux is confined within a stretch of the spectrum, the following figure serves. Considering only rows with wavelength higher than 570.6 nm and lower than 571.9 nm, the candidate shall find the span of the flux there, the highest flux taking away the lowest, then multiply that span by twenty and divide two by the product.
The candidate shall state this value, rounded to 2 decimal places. 0.33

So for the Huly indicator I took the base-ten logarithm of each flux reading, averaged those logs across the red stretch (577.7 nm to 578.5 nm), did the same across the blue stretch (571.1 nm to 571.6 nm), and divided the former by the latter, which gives 1.01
